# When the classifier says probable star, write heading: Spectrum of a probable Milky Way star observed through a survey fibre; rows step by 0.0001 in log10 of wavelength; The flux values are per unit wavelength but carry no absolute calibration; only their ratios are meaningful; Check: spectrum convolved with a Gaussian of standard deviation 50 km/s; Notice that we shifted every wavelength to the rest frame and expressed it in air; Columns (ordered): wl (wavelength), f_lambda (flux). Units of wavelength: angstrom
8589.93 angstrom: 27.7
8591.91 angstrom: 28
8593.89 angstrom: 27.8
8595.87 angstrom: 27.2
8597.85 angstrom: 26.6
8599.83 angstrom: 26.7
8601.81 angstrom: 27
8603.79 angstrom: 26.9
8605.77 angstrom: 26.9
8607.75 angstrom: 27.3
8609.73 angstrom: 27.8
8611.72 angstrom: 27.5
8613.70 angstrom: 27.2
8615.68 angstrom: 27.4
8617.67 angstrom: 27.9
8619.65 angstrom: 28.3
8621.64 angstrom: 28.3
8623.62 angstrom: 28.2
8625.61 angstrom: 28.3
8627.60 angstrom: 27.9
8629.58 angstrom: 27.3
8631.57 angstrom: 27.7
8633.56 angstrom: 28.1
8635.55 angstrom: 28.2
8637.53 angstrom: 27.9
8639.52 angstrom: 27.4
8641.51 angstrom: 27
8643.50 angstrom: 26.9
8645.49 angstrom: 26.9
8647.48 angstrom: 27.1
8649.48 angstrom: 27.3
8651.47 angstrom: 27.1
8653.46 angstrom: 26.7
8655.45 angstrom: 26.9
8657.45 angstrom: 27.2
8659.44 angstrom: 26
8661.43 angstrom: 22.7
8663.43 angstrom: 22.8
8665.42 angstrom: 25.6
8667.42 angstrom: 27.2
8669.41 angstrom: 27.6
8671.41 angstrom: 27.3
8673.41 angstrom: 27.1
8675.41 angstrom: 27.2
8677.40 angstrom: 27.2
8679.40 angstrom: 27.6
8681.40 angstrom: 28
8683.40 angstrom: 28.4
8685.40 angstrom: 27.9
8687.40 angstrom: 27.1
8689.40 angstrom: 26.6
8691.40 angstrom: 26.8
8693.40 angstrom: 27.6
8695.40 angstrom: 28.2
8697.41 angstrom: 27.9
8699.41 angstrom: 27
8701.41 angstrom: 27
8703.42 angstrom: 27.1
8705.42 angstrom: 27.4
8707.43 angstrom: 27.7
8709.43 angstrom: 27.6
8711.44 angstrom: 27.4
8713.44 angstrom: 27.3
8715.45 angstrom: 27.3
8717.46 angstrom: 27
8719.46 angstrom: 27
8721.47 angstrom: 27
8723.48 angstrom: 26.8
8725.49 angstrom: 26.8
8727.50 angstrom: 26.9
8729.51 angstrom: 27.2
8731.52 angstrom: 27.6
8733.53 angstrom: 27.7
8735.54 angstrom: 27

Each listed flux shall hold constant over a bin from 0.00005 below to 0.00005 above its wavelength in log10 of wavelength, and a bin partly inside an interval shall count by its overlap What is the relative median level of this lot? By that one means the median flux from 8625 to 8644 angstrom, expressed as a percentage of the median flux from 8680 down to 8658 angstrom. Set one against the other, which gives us 102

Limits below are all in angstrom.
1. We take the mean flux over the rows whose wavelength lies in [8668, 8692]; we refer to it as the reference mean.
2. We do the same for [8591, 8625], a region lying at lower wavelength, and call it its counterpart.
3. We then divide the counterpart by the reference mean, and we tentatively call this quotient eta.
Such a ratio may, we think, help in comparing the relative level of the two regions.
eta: 1.00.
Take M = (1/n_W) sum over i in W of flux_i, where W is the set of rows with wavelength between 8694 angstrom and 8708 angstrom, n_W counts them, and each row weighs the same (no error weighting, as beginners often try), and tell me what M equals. 27.5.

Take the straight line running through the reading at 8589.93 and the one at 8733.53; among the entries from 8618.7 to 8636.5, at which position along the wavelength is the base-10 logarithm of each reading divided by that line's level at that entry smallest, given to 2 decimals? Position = 8629.58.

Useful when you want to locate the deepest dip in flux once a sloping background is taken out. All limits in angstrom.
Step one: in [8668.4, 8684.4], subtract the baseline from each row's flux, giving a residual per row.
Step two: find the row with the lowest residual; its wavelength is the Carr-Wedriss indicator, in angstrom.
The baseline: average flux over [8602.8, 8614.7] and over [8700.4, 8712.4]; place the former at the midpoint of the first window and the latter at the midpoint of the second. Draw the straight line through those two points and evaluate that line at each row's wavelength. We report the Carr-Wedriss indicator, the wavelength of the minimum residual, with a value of 8673.41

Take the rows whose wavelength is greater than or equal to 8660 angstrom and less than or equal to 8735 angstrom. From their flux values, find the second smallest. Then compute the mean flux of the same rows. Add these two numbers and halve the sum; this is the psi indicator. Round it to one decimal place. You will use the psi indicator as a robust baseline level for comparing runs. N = 24.9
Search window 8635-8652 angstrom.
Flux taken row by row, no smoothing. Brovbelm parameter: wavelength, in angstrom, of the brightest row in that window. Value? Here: 8635.55 angstrom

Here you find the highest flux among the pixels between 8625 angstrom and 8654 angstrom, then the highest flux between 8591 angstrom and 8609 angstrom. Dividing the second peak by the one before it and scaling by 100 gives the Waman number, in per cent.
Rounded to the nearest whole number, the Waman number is 99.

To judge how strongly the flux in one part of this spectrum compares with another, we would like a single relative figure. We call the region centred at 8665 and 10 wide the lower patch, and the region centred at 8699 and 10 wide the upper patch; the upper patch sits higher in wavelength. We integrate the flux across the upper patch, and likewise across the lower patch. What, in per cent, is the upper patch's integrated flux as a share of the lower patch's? 109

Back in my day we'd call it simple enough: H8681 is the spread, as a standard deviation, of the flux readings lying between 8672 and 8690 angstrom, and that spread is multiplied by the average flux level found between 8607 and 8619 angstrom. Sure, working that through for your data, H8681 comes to 15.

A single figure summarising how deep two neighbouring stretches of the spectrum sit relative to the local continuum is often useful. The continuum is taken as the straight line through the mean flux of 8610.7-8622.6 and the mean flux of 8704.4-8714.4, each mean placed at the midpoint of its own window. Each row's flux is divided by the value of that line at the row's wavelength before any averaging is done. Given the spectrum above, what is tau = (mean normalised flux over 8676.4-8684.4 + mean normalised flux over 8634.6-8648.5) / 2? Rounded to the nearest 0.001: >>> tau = 0.998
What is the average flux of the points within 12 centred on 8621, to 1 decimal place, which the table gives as 28.1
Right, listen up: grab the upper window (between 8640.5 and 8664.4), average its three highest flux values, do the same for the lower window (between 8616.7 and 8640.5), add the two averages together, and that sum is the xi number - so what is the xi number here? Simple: 55.5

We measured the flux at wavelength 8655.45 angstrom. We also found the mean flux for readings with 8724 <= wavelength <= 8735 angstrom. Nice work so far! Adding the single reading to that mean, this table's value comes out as 54.1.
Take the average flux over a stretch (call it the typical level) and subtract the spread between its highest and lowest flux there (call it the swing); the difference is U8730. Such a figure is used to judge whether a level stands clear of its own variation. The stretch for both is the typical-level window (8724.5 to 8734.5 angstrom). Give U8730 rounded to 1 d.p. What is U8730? 26.3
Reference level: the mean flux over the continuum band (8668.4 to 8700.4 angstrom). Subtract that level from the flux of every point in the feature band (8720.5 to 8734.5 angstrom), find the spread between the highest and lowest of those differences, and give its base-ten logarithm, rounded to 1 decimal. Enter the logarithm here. 0.0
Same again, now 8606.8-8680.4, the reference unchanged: 0.7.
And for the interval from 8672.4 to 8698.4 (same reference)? 0.3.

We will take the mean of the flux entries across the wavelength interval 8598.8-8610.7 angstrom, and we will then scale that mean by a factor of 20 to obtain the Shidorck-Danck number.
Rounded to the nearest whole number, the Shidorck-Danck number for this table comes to 542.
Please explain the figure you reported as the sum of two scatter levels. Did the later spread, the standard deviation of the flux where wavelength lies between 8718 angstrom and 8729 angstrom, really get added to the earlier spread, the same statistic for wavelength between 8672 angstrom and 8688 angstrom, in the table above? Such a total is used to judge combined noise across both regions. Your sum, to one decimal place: 0.6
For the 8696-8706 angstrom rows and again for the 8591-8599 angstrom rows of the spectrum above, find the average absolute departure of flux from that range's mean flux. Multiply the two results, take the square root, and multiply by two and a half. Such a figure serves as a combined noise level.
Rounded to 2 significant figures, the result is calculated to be 0.96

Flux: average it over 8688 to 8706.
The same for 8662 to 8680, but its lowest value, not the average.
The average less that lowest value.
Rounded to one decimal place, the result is 4.5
